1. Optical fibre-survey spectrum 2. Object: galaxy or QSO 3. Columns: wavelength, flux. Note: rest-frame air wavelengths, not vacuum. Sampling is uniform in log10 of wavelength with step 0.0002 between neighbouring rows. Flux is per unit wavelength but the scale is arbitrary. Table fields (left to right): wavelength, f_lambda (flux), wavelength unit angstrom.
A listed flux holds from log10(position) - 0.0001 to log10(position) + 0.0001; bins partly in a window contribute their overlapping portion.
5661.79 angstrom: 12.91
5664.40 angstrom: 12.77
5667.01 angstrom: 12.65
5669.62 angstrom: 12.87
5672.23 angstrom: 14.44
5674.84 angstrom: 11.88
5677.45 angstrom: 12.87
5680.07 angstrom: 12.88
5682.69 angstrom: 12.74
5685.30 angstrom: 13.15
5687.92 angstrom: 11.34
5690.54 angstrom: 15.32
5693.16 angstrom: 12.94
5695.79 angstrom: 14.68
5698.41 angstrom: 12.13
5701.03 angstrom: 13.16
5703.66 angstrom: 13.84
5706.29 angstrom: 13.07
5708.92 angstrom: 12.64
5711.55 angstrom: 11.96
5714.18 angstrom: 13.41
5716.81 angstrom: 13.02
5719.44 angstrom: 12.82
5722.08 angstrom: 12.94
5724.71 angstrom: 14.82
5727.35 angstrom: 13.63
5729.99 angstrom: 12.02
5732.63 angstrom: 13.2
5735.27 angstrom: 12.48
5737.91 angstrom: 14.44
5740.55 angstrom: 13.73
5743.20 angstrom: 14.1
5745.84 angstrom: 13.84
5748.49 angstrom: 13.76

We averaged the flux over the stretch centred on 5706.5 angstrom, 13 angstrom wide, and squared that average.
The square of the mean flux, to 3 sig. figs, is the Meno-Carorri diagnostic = 167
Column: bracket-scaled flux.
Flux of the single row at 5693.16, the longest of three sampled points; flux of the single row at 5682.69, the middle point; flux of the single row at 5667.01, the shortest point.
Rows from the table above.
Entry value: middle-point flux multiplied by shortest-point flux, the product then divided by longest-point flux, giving 12.5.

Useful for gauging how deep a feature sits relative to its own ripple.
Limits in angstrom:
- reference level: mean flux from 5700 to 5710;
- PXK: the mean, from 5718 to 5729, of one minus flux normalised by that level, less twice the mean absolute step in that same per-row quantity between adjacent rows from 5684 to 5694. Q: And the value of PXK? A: -0.44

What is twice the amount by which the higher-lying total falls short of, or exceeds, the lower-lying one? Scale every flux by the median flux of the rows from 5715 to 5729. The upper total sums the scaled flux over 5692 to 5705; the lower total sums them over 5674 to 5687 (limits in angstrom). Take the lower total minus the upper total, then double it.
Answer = -0.50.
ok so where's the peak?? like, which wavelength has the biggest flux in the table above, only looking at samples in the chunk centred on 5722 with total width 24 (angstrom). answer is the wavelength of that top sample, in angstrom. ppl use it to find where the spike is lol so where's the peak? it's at 5724.71 angstrom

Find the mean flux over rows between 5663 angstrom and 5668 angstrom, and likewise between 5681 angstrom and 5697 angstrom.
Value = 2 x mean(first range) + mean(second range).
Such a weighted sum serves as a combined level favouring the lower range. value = 38.8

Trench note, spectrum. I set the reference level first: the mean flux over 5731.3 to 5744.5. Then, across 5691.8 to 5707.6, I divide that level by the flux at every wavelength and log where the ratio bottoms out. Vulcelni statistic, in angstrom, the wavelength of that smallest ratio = 5695.79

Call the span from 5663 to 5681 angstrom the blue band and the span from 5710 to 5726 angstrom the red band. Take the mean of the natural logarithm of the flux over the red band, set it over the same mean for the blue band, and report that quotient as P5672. 1.01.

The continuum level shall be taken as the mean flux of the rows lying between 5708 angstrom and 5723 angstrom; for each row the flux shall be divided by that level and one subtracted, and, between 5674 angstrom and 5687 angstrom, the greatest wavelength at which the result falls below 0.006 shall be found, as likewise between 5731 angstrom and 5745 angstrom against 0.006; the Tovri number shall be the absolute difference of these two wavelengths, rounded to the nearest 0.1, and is 52.6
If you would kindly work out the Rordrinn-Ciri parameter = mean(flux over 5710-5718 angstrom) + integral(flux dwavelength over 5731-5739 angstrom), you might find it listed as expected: 119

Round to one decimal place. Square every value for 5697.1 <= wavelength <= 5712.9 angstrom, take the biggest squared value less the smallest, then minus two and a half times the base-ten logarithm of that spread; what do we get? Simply -4.2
